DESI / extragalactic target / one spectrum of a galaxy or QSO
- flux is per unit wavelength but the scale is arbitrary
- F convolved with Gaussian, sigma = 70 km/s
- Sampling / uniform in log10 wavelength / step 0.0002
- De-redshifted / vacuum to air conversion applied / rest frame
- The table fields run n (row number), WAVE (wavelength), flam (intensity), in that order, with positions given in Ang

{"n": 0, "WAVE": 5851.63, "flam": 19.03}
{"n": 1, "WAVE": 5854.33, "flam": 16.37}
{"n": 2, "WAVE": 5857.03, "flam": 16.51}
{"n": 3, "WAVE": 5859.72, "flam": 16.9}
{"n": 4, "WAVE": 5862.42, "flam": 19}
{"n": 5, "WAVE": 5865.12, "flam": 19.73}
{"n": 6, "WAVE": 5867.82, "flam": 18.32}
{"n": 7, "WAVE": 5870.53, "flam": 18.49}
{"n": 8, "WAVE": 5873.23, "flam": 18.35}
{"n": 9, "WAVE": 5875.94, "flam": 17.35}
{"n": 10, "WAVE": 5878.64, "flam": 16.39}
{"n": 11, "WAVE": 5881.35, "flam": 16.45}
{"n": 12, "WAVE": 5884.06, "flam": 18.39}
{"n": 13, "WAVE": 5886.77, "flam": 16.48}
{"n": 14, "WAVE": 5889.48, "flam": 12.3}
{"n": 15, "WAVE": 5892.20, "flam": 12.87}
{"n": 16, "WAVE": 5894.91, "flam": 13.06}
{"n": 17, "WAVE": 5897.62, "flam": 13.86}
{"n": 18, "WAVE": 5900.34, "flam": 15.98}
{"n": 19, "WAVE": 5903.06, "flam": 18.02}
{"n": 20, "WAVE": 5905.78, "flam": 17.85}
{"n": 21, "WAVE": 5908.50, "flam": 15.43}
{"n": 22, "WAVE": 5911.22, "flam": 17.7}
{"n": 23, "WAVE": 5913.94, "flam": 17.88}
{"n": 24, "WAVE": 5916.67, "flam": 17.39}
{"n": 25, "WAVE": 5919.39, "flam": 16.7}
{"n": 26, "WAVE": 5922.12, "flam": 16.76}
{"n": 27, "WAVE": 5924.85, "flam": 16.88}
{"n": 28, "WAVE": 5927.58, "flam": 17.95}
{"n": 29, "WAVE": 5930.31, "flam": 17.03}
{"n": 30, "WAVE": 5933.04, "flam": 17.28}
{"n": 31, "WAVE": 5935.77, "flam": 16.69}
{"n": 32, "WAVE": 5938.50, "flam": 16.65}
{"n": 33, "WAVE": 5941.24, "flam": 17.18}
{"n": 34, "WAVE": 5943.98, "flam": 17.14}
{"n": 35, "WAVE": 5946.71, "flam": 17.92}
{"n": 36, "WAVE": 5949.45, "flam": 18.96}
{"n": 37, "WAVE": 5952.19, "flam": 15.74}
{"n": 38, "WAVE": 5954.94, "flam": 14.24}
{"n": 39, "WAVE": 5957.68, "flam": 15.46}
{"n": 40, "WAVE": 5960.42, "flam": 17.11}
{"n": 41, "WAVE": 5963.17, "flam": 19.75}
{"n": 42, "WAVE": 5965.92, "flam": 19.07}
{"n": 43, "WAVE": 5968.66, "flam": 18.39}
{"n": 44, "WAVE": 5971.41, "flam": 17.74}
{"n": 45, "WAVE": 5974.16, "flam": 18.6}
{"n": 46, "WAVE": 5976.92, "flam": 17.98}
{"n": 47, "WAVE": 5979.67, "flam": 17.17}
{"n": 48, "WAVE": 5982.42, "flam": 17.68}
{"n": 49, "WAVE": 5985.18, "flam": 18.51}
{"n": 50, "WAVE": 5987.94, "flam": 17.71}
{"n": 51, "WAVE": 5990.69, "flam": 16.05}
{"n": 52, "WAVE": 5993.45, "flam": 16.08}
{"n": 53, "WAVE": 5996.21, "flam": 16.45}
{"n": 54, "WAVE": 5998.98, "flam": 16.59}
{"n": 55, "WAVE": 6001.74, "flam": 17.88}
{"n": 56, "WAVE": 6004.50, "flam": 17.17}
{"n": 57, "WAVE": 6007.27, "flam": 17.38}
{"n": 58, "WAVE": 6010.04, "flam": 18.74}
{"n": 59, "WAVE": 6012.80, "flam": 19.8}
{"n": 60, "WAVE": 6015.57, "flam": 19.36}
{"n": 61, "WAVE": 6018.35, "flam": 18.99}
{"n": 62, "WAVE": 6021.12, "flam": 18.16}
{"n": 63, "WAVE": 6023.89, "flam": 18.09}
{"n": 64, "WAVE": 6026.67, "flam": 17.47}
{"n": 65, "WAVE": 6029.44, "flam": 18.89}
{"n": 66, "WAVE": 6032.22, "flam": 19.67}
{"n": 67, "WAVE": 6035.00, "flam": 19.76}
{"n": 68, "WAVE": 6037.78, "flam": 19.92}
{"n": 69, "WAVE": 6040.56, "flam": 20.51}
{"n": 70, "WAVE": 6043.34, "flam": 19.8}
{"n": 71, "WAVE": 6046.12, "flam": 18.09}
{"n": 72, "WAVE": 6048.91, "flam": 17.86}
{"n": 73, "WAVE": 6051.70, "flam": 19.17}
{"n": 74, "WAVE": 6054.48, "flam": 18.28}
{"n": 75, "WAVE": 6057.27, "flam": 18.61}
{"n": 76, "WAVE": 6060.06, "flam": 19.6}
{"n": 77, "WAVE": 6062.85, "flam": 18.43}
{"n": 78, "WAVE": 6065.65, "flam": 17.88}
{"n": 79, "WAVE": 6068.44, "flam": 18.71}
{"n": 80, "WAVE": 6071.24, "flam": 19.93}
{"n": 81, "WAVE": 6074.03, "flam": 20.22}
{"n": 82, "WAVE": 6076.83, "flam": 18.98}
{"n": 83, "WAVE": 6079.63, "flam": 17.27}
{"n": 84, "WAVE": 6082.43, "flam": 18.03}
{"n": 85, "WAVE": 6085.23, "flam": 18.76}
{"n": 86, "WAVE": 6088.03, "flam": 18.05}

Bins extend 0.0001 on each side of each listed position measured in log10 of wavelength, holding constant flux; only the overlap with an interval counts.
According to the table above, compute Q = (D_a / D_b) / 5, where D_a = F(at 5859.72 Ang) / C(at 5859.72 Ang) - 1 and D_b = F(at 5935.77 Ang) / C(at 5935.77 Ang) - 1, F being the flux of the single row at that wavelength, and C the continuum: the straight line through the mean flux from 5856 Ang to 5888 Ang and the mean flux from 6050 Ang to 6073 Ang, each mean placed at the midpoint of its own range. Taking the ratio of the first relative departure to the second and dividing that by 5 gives 0.1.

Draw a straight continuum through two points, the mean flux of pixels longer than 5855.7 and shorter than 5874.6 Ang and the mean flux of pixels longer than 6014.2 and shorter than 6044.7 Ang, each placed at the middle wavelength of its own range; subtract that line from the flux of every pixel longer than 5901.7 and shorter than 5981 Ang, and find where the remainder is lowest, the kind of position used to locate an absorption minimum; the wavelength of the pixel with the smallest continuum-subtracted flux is 5954.94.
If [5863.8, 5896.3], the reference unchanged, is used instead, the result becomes 5889.48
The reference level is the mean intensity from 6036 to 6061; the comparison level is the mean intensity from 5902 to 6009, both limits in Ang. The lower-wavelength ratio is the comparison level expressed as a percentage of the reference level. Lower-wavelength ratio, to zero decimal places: 91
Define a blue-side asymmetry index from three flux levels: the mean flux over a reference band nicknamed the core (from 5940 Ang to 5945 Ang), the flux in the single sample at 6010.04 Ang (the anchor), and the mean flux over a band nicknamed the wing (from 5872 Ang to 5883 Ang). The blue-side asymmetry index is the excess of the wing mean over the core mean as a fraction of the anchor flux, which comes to 0.00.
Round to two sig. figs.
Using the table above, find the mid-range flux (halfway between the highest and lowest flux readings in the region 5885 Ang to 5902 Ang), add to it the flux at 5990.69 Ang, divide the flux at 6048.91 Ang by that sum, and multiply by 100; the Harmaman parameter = 59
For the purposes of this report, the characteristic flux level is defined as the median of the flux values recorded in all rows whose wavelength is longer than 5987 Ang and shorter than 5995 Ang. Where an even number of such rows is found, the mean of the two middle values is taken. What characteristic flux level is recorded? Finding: 16.1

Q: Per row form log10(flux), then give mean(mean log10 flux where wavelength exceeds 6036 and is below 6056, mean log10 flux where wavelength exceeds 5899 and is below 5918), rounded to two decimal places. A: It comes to 1.26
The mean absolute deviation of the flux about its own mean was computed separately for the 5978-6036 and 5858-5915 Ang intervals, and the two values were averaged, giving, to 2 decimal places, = 1.32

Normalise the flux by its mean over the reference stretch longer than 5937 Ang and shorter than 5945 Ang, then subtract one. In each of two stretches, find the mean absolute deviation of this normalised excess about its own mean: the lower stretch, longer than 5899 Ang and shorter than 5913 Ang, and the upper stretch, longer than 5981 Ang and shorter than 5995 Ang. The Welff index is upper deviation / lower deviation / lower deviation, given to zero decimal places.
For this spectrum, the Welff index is 15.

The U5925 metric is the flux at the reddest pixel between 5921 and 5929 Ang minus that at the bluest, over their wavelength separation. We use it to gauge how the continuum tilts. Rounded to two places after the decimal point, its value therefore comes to 0.22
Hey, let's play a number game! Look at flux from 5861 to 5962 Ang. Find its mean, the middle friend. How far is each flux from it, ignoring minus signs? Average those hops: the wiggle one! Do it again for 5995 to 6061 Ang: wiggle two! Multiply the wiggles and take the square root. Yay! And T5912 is 1.08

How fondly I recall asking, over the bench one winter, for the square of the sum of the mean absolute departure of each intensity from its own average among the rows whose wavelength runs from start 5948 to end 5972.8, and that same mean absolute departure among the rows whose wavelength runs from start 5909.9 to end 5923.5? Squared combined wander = 4.0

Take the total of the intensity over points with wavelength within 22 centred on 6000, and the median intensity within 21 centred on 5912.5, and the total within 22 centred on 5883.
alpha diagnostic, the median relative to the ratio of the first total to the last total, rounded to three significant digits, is 16.5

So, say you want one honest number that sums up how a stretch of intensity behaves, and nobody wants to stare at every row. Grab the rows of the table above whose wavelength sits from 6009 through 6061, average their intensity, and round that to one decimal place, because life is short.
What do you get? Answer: 19.0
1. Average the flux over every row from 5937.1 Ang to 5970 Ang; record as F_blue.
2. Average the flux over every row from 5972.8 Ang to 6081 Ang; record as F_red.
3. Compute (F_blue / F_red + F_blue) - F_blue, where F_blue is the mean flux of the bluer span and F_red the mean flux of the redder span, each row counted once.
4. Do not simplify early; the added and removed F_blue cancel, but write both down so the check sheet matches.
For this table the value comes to 0.94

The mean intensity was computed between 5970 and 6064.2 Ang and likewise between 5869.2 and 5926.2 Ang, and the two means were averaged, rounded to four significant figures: 17.35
